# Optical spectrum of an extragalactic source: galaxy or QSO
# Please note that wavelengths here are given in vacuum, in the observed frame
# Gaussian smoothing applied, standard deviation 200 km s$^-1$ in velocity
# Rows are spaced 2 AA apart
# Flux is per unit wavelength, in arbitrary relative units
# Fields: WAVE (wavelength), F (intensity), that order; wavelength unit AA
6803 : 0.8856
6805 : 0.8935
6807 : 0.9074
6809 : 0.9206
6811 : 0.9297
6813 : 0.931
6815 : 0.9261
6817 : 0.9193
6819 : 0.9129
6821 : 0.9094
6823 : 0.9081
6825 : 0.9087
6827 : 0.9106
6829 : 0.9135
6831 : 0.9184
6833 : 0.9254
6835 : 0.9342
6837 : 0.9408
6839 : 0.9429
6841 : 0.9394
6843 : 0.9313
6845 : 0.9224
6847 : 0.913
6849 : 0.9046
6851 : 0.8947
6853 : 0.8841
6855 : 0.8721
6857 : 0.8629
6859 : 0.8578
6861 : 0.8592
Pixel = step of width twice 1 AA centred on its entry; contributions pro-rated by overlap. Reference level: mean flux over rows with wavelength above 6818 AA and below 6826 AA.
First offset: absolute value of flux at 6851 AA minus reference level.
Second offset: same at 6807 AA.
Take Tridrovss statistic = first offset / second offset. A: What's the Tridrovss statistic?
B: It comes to 6.3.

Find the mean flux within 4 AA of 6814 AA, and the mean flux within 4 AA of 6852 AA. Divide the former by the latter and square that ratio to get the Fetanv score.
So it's 1.09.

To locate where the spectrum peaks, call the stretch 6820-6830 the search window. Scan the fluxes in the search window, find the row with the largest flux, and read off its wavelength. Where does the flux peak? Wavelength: 6829 AA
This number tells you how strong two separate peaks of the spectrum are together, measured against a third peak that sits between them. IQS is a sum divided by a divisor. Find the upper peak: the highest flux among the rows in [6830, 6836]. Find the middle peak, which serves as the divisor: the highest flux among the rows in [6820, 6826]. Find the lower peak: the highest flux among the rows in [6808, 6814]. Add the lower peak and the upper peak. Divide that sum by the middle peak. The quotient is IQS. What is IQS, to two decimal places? 2.05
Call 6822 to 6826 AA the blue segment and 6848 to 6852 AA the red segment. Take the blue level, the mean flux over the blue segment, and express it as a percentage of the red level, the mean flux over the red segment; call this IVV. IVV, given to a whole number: 101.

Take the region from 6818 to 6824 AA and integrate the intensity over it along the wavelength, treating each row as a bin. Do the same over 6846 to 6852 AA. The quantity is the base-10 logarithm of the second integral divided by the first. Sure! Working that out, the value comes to -0.003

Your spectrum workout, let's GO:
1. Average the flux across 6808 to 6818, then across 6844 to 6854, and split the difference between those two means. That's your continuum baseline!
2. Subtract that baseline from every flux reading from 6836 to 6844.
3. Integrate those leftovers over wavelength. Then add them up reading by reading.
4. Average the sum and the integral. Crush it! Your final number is 0.144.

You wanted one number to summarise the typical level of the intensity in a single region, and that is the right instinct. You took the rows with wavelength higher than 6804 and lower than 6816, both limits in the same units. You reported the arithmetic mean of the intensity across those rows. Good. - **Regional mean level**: 0.918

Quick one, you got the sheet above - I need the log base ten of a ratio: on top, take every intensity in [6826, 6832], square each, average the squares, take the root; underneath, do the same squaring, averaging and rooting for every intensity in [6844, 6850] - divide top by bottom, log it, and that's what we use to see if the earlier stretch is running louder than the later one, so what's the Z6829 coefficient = 0.000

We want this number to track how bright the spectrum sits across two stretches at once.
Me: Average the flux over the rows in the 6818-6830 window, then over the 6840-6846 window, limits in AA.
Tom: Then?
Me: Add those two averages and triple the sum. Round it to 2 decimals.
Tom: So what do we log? 5.52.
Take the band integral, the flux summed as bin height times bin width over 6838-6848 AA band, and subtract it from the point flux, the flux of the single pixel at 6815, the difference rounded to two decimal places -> -8.37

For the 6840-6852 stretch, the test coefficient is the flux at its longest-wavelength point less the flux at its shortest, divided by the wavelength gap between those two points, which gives -0.004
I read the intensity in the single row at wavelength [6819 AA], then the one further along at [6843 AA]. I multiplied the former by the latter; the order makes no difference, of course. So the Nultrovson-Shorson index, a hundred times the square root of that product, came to 92.2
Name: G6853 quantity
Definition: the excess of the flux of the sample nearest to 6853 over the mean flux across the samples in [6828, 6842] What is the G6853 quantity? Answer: -0.05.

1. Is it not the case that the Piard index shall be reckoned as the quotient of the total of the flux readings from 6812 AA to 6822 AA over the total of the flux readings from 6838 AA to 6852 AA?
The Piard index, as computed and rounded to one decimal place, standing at 0.7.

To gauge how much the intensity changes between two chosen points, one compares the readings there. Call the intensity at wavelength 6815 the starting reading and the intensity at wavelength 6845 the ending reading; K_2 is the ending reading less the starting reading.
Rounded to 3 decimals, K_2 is -0.004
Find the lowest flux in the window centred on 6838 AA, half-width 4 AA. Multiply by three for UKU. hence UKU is 2.80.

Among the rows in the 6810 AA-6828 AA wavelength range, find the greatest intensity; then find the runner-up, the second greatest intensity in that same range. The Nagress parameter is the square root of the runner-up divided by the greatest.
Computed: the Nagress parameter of 0.999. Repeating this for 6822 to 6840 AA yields 0.999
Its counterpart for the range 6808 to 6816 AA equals 0.999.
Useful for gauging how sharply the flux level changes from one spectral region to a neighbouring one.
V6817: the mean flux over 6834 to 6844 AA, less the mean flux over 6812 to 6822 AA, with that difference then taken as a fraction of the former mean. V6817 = 0.02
